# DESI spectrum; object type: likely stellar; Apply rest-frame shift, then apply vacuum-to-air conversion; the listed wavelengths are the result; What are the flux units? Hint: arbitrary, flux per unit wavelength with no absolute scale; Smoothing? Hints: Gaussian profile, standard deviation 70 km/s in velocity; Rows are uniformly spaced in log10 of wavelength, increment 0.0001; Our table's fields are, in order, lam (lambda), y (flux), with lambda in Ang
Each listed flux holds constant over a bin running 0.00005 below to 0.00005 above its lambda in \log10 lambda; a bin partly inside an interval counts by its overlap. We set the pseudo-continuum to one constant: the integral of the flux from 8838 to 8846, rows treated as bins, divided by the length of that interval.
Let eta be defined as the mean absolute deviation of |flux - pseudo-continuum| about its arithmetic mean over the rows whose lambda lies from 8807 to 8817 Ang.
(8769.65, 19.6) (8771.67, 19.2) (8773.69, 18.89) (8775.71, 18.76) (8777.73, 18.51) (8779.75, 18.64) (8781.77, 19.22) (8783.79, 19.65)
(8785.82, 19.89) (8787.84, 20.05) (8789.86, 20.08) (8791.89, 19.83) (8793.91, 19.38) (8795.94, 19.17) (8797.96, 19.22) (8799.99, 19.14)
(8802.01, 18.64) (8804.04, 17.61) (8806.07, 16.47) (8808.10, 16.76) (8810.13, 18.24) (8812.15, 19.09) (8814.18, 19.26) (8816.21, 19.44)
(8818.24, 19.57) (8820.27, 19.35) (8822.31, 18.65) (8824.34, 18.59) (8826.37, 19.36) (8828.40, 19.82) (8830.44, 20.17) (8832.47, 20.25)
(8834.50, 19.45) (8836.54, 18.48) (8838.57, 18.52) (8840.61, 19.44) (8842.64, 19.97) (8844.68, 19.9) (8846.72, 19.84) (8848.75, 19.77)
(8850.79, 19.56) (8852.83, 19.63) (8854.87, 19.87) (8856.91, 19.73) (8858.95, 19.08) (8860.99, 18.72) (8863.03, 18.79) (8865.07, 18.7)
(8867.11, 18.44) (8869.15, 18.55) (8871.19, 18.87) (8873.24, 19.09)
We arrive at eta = 0.846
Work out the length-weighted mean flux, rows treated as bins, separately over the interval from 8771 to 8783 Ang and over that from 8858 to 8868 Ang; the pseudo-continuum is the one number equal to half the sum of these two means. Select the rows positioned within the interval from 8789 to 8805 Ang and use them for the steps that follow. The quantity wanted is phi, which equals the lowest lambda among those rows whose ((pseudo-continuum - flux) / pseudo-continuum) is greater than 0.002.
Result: 8802.01 Ang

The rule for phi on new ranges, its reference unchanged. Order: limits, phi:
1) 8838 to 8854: 8838.57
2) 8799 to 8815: 8802.01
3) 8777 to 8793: 8777.73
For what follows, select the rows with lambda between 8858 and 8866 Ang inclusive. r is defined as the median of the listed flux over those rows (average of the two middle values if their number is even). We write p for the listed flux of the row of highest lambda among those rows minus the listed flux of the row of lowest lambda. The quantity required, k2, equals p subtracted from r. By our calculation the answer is 19.1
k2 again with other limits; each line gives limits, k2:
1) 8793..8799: 19.4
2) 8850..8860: 20.1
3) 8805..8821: 16.3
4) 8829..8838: 21.5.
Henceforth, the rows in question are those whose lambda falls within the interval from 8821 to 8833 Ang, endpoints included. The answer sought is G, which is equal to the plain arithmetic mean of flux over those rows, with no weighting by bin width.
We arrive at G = 19.5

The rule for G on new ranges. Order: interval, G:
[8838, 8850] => 19.6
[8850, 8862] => 19.4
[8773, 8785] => 18.9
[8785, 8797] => 19.7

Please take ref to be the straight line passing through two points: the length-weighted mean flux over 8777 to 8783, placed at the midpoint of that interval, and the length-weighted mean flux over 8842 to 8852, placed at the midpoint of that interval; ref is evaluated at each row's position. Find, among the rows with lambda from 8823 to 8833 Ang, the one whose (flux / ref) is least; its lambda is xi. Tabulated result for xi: 8824.34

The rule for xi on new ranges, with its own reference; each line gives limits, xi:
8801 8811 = 8806.07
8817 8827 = 8824.34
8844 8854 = 8850.79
